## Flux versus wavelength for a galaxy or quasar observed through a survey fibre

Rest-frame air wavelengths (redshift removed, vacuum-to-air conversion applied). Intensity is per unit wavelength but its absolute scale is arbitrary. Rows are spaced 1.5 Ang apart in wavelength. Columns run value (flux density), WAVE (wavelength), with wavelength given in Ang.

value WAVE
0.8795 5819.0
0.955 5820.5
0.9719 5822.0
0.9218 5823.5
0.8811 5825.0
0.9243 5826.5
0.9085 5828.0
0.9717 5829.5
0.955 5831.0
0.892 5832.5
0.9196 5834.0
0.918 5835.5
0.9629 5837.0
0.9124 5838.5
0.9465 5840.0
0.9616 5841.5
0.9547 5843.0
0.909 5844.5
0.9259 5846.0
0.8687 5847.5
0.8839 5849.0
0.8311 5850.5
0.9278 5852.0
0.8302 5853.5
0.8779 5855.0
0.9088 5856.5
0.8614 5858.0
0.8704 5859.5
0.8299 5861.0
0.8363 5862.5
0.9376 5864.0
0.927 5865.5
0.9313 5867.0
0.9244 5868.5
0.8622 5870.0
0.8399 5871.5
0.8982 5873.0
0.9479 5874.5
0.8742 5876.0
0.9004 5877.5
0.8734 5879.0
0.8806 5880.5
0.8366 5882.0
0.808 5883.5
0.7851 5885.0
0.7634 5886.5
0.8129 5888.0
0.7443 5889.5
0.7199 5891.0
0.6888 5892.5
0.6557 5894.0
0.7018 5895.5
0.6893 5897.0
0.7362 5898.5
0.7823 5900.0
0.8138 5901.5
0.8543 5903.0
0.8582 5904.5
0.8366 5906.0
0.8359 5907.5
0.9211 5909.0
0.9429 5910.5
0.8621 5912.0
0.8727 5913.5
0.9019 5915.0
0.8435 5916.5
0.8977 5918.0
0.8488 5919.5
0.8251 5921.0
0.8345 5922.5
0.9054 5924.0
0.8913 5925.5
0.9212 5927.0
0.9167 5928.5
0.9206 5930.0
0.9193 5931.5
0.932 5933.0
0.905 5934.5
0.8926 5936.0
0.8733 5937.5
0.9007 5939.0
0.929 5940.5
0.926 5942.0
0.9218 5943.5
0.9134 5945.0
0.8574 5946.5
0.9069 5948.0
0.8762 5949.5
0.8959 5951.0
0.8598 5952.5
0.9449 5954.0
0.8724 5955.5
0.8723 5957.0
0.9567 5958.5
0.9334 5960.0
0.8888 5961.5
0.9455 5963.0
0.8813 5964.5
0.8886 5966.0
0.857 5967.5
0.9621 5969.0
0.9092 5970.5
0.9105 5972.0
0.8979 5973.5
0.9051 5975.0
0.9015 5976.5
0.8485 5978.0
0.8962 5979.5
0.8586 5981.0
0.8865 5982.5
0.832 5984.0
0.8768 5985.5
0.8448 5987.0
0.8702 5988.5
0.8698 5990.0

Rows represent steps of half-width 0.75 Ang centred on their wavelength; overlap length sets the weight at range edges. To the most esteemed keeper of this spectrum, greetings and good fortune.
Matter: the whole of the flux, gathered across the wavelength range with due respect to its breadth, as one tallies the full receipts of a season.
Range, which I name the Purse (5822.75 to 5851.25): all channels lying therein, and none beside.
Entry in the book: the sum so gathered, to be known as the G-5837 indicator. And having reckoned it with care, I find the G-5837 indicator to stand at 26.2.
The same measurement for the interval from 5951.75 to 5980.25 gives 25.7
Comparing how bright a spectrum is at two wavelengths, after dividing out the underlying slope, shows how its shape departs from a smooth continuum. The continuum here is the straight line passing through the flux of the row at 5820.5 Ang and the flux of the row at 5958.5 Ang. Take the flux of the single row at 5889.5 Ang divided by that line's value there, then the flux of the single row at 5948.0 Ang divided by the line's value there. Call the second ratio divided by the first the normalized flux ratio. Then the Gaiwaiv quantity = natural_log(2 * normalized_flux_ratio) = 0.89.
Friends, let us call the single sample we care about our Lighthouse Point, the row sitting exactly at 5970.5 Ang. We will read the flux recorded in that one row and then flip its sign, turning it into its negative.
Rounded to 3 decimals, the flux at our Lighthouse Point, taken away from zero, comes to -0.909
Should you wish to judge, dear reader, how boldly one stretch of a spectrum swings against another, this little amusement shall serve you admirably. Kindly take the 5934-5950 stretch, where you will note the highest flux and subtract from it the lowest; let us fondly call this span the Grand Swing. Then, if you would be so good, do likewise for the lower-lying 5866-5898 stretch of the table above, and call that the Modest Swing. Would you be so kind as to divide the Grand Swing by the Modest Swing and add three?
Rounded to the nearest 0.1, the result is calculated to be 3.2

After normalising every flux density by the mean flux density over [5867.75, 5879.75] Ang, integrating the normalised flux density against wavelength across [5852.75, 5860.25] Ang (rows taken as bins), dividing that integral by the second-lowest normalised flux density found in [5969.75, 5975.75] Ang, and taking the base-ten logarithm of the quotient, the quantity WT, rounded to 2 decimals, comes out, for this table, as 0.86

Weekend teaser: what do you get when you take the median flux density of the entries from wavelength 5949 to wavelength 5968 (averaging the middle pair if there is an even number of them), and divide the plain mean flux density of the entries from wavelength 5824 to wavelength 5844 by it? 1.05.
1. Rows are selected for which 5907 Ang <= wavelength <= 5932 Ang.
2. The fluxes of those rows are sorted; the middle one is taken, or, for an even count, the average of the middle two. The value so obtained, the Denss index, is 0.898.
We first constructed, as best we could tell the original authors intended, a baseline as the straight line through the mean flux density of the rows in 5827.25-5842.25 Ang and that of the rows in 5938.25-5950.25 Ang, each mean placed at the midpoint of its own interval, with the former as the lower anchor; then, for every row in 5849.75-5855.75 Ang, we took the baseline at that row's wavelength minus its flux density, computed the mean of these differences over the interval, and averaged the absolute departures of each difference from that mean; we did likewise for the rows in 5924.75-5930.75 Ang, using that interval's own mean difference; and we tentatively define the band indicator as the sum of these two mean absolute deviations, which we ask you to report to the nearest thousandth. 0.047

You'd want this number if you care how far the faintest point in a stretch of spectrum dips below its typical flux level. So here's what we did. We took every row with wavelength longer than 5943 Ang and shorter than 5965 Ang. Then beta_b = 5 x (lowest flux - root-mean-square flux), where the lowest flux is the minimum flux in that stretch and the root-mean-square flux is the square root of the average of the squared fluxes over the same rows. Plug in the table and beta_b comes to -0.22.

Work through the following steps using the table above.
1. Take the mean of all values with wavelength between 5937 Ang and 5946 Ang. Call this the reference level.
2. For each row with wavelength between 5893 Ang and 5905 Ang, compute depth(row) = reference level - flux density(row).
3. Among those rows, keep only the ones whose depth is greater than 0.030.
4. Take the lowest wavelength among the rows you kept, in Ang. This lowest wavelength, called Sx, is 5894.0 Ang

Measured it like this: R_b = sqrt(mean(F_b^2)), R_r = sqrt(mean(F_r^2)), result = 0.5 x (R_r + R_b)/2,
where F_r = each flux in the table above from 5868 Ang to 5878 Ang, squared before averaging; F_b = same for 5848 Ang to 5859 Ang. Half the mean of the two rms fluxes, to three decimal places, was 0.442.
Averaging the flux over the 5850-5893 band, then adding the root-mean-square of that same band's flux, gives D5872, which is 1.71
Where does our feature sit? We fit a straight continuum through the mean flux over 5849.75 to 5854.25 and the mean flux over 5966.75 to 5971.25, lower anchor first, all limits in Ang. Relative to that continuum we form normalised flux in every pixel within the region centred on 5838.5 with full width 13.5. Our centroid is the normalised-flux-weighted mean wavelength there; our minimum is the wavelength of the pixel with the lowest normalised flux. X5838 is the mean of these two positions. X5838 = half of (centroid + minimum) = 5835.5 Ang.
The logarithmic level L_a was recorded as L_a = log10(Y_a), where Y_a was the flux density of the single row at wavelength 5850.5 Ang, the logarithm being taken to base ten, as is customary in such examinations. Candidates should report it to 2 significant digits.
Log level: -0.080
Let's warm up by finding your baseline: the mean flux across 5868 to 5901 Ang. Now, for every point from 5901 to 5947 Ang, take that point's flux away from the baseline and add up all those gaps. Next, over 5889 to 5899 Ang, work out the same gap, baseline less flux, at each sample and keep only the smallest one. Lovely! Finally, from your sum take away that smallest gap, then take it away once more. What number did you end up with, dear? -2.6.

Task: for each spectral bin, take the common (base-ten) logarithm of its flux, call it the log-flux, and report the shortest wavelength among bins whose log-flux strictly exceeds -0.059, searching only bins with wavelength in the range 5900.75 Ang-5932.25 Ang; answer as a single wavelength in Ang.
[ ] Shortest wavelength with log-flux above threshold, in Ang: 5909.0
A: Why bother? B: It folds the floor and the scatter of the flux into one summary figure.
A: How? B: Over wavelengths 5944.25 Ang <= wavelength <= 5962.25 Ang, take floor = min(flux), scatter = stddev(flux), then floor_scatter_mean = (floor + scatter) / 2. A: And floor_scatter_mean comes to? 0.445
